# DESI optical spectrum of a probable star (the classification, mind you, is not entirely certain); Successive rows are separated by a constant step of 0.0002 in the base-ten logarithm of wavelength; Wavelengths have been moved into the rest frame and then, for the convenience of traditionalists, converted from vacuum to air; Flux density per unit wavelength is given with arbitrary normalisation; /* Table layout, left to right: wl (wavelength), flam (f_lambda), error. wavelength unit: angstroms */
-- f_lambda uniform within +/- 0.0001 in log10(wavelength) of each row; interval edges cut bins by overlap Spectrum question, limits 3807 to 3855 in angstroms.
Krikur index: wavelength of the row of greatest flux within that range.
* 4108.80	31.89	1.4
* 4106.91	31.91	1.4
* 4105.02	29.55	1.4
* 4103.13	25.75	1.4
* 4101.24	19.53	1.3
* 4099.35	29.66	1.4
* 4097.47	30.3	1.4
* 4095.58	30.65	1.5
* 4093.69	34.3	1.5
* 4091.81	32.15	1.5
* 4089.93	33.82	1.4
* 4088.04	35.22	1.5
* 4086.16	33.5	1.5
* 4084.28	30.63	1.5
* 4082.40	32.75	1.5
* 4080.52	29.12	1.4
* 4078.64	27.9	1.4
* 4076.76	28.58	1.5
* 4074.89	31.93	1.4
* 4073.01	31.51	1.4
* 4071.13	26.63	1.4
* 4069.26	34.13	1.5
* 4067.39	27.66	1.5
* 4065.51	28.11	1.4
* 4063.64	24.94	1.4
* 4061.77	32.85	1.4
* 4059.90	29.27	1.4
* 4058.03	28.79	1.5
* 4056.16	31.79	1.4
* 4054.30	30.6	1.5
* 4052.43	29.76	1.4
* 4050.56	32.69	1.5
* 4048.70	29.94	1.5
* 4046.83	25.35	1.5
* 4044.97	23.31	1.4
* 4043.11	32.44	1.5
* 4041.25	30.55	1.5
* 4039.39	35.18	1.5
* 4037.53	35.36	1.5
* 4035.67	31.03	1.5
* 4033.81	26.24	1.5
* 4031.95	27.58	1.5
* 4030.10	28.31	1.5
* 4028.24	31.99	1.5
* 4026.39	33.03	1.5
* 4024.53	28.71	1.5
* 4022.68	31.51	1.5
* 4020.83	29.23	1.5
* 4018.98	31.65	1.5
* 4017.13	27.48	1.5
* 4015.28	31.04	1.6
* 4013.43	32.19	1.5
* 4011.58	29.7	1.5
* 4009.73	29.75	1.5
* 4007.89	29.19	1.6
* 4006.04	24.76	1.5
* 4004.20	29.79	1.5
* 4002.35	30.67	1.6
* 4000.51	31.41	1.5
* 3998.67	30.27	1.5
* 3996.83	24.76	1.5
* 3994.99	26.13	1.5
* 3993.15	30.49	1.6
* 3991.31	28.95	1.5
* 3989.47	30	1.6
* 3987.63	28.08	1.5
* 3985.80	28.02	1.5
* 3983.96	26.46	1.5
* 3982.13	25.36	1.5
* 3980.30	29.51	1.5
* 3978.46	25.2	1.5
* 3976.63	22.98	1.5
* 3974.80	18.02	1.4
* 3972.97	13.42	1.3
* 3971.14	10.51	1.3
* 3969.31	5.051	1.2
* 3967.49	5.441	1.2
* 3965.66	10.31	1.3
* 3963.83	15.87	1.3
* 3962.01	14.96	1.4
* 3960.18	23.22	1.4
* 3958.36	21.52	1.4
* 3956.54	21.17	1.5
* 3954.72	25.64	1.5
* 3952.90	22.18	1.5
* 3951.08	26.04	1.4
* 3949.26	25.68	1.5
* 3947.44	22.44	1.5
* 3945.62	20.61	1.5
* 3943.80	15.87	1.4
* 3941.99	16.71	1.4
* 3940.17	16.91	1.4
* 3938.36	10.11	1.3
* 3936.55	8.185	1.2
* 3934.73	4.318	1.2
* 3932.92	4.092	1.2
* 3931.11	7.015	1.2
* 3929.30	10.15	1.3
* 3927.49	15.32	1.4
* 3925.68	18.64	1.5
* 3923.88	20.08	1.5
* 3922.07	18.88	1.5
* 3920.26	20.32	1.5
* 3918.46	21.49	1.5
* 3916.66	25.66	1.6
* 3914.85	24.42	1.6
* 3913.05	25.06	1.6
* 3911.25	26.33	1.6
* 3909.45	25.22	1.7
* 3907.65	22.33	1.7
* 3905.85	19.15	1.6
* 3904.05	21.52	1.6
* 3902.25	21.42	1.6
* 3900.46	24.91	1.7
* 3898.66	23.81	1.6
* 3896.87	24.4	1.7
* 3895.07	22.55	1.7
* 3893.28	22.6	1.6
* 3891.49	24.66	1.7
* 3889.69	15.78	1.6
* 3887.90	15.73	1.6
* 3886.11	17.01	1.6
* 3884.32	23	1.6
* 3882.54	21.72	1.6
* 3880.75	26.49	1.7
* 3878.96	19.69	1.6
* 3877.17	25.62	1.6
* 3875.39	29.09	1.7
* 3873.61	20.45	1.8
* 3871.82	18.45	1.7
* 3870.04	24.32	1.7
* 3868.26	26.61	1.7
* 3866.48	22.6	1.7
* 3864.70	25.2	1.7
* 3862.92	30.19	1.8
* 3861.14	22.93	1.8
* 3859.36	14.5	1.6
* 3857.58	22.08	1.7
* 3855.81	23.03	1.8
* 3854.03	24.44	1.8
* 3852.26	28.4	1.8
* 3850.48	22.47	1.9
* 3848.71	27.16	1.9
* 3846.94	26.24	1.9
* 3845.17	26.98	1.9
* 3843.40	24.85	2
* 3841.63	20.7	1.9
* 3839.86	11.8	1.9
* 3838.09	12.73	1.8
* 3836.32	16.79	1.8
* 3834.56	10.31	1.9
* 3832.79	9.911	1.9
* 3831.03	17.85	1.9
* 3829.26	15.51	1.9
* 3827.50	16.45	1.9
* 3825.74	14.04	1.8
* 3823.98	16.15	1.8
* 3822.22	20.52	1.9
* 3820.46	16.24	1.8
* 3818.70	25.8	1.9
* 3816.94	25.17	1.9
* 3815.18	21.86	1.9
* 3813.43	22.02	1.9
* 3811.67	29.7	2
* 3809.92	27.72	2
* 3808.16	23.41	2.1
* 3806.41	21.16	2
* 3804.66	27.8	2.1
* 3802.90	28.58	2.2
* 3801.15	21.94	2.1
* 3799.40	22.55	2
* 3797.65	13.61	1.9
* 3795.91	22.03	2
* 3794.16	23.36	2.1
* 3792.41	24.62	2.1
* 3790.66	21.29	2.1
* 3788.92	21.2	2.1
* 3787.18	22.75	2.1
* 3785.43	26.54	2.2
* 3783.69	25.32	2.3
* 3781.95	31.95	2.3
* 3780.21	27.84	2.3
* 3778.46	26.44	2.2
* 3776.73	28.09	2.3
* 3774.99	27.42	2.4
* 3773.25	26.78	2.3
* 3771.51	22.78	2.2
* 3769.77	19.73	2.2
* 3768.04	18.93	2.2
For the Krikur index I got 3811.67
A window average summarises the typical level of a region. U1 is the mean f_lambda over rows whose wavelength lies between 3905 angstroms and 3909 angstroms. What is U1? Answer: 21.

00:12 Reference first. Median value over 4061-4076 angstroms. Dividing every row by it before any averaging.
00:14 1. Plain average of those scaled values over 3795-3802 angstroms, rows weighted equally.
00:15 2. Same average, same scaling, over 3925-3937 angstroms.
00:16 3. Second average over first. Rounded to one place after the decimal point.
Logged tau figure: 0.5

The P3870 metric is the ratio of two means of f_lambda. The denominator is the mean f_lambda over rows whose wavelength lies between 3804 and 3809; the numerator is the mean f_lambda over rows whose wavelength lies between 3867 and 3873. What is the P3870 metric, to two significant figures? 0.96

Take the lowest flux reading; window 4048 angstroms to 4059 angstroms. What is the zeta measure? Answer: 28.79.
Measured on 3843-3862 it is 14.5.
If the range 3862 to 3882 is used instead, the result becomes 18.45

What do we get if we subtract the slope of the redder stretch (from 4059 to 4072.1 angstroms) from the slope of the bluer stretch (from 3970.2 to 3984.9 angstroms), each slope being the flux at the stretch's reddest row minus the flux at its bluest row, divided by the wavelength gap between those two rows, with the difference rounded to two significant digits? 1.5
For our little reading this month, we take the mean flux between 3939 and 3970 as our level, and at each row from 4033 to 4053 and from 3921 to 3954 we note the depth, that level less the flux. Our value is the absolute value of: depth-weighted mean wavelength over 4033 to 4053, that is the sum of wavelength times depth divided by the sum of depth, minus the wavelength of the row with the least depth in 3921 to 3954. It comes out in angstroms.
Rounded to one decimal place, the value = 91.8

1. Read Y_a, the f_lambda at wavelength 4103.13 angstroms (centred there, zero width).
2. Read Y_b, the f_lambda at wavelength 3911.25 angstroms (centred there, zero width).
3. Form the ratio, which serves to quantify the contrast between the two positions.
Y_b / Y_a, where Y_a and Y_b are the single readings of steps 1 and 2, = 1.02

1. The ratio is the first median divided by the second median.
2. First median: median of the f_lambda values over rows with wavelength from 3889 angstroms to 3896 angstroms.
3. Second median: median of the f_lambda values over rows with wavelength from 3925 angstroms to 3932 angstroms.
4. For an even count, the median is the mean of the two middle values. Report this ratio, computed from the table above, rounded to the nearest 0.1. 1.8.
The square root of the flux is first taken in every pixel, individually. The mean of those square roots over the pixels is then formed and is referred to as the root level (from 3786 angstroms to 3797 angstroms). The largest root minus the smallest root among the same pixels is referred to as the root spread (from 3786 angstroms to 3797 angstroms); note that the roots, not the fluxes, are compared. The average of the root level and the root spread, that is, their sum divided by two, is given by 2.55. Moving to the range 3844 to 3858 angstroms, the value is 2.82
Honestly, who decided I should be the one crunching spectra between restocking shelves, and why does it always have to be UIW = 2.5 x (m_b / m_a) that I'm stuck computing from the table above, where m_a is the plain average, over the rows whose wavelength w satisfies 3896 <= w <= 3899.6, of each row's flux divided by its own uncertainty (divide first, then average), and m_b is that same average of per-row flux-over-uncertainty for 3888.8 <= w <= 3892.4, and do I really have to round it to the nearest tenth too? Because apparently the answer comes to 2.1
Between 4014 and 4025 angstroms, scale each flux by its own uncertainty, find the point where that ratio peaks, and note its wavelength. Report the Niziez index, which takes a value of 4018.98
